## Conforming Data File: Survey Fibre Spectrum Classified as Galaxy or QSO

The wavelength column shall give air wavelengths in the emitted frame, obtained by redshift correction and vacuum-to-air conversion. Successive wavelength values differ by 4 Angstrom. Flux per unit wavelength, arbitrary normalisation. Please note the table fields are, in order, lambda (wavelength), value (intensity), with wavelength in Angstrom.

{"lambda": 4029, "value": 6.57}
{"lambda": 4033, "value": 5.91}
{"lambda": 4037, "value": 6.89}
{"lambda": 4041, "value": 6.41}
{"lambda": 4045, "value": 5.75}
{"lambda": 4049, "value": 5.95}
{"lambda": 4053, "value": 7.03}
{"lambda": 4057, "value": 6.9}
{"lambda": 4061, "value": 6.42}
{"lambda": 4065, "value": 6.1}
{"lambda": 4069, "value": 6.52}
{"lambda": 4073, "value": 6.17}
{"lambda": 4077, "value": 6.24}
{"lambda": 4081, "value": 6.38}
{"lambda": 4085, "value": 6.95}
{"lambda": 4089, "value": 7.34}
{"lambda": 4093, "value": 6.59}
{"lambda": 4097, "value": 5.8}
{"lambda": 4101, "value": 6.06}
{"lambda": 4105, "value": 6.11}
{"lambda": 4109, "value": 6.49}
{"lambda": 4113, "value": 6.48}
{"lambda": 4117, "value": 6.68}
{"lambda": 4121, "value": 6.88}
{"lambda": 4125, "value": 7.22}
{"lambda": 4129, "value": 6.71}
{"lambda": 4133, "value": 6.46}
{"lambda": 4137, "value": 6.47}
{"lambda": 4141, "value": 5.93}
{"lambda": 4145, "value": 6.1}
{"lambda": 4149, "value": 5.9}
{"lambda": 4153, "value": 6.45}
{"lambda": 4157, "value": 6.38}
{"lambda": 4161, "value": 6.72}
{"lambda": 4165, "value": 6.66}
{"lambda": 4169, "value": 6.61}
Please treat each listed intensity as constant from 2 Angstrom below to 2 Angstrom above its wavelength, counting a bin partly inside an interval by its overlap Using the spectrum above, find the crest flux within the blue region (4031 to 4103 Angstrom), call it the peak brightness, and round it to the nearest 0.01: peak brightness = 7.34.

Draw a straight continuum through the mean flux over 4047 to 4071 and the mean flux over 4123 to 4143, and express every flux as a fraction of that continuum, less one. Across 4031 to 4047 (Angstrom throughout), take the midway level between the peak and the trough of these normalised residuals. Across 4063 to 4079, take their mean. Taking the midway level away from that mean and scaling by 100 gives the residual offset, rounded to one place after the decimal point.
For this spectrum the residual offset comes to -1.4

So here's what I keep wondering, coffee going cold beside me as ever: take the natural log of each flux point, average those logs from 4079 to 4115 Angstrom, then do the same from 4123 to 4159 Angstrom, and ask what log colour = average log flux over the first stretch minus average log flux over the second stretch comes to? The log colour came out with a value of 0.010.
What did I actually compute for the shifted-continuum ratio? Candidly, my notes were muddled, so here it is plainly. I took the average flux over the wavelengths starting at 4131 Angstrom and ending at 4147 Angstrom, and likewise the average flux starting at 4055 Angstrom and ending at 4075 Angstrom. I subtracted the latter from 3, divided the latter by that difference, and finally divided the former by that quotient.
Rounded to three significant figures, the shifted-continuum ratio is -3.33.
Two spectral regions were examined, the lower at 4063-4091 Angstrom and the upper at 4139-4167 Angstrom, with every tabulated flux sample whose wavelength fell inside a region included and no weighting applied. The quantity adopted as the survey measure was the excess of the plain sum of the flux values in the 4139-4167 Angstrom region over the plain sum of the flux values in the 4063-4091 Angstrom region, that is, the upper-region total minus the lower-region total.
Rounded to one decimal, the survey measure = -1.6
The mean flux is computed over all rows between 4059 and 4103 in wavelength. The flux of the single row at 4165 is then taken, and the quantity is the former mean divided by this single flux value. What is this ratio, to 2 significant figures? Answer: 0.96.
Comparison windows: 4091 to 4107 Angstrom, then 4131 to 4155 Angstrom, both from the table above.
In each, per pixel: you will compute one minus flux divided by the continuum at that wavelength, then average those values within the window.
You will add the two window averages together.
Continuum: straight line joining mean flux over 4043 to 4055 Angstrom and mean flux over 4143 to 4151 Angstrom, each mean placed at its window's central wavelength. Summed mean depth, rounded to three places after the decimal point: -0.038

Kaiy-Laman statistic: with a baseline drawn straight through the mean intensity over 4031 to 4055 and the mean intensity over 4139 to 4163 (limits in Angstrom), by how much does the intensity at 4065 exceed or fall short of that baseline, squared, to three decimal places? 0.043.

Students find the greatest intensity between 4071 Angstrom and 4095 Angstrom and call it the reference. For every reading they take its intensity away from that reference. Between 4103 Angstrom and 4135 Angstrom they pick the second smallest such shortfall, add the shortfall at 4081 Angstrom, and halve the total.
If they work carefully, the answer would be 0.710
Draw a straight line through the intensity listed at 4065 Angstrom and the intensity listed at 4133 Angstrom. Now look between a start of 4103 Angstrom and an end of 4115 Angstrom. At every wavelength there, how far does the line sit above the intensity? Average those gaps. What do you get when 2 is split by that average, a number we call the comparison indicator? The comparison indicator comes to -74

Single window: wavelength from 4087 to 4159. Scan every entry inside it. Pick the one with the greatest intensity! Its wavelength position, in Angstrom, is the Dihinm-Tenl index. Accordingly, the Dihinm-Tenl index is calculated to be 4089 Angstrom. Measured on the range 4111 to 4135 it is 4125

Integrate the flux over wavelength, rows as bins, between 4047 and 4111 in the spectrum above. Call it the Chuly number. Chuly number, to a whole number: 412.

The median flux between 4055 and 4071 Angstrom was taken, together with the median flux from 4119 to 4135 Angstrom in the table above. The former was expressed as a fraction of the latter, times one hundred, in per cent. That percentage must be 95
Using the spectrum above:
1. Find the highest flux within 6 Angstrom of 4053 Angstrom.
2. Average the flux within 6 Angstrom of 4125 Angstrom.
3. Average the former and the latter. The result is 7.0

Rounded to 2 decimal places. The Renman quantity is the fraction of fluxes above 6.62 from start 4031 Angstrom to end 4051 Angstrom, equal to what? 0.20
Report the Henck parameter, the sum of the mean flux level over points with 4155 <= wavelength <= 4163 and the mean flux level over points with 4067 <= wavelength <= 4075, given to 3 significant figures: 12.9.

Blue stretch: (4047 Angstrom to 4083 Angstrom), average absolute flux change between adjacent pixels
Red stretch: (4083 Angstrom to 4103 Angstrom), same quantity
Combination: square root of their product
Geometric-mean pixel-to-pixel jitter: 0.45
